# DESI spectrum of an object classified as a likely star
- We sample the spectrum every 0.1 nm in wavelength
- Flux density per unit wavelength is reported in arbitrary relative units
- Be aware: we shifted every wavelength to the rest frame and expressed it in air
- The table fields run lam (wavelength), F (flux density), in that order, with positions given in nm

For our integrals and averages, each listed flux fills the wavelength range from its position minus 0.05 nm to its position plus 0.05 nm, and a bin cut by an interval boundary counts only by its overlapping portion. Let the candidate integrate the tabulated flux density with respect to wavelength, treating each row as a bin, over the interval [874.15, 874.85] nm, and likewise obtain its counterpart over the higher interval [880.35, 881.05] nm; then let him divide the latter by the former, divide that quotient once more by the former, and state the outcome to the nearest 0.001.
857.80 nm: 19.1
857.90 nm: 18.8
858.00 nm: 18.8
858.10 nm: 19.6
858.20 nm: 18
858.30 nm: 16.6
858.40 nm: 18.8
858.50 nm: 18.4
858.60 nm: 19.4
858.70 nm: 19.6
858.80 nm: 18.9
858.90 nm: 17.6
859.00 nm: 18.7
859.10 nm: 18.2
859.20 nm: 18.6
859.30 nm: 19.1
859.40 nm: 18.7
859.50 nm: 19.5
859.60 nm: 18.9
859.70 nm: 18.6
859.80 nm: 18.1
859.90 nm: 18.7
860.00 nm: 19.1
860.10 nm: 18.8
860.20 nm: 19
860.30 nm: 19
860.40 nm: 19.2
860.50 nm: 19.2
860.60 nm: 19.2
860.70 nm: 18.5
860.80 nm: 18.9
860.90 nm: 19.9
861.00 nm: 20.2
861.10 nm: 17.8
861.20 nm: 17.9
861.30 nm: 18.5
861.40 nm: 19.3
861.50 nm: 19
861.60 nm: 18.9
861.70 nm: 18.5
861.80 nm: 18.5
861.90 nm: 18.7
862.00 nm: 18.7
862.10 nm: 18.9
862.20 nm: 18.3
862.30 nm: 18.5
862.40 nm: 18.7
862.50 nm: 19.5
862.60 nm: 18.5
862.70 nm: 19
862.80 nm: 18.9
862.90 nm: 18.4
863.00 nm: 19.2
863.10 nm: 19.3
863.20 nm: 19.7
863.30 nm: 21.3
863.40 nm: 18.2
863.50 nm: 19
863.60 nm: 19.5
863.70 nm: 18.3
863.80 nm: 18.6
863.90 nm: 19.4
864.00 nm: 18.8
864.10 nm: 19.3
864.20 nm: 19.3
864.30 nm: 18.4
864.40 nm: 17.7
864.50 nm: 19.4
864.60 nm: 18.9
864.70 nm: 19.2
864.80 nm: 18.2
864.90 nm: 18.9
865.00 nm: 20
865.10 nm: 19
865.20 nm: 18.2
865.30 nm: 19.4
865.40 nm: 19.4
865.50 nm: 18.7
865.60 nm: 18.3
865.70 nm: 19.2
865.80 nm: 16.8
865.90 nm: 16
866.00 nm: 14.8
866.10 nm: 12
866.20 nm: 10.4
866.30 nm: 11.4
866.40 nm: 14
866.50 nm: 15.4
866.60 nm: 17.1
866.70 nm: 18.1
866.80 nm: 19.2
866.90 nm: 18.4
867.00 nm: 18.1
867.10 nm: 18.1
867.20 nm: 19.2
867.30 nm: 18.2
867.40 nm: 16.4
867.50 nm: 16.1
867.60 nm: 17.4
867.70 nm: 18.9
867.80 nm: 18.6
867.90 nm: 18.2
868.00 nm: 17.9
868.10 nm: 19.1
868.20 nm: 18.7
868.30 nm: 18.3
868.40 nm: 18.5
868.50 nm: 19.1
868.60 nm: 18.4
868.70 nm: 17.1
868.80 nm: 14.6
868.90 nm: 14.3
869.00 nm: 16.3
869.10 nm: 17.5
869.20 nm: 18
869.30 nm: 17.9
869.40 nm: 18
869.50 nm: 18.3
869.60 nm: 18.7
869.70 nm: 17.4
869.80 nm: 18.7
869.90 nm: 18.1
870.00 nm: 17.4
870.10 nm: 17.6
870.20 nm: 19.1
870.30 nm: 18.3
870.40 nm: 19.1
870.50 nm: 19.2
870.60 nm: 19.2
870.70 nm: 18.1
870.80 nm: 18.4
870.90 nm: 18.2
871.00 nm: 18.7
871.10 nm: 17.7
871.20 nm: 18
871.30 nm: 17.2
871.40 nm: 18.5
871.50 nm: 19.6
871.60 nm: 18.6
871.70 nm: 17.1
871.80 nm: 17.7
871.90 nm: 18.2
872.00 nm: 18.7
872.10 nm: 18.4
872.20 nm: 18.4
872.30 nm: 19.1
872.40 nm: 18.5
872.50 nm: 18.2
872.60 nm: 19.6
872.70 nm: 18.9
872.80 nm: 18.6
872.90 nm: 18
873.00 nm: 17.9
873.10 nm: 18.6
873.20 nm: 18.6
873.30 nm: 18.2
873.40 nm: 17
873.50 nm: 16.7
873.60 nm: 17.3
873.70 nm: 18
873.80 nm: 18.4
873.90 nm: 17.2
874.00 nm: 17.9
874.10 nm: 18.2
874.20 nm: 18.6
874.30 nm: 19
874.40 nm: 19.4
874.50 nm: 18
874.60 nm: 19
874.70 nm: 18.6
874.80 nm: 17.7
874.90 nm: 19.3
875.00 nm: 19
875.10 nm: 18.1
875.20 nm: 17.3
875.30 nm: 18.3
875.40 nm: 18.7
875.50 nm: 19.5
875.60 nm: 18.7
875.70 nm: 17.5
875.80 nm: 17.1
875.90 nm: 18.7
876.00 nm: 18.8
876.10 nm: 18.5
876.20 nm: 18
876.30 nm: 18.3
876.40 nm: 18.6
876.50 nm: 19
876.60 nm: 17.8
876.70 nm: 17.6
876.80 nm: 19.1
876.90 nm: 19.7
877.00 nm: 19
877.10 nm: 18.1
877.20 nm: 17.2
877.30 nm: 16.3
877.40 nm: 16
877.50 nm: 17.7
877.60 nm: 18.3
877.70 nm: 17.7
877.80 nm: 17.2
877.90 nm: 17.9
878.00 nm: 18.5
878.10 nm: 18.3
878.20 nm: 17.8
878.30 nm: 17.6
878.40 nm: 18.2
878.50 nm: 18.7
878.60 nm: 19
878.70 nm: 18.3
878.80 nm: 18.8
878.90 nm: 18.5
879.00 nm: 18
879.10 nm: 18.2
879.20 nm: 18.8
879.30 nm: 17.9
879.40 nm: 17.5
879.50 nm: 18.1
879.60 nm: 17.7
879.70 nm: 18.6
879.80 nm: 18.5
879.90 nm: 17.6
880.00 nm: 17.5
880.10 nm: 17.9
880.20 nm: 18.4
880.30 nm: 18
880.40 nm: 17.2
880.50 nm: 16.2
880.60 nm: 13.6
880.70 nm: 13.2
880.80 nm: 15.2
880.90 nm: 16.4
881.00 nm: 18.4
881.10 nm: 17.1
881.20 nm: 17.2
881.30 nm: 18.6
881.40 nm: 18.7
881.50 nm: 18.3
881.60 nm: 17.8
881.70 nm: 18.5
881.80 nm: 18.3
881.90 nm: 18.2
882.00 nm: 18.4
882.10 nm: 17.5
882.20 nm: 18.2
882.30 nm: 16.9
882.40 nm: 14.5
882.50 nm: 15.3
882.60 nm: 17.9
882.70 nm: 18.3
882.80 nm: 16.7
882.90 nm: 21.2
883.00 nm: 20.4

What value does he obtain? 0.065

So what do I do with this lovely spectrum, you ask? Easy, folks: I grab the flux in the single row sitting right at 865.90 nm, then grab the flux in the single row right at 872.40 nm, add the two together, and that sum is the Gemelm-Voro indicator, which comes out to 34.50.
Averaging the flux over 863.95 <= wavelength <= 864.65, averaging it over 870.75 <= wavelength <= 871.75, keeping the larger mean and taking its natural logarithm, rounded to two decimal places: 2.94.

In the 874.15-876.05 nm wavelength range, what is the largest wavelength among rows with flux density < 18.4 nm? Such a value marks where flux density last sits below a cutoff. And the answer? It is 875.80 nm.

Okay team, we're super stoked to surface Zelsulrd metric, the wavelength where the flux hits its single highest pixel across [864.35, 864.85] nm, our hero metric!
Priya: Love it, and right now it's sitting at 864.50 nm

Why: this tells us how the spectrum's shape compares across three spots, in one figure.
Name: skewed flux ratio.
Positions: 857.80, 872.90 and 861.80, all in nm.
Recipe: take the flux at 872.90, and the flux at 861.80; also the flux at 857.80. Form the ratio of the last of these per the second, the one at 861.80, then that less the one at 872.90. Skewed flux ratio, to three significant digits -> -17.0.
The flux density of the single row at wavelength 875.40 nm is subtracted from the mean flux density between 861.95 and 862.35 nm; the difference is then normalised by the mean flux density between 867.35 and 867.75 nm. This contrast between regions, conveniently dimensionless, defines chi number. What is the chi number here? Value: -0.01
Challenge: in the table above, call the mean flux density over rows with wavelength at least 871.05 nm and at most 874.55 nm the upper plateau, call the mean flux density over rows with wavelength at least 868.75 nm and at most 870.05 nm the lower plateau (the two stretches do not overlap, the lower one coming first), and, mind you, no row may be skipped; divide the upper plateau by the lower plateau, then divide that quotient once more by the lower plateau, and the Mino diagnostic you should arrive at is 0.0607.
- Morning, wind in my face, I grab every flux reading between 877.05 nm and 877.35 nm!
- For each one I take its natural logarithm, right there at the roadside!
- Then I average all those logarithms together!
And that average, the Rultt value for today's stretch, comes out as 2.84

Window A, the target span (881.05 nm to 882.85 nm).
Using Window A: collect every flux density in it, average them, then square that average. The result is 309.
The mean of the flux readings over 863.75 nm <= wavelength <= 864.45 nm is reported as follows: 18.8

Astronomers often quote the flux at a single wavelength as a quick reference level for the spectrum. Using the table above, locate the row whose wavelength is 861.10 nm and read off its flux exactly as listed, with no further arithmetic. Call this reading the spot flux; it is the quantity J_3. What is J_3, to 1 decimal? 17.8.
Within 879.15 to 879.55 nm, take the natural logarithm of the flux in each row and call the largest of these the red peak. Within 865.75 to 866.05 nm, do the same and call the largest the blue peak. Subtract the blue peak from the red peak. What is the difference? 0.11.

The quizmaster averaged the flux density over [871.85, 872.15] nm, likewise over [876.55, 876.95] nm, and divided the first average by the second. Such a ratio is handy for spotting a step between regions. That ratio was 0.99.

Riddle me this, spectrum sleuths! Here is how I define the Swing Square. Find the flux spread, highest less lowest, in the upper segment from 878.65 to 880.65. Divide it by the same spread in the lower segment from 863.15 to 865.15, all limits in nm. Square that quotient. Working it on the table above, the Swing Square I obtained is 2.09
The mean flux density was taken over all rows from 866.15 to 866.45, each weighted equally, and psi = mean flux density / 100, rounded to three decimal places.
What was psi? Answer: 0.119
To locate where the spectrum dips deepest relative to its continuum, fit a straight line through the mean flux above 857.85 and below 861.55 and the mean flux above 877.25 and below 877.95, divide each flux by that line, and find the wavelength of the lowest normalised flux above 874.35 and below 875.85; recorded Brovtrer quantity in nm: 875.80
